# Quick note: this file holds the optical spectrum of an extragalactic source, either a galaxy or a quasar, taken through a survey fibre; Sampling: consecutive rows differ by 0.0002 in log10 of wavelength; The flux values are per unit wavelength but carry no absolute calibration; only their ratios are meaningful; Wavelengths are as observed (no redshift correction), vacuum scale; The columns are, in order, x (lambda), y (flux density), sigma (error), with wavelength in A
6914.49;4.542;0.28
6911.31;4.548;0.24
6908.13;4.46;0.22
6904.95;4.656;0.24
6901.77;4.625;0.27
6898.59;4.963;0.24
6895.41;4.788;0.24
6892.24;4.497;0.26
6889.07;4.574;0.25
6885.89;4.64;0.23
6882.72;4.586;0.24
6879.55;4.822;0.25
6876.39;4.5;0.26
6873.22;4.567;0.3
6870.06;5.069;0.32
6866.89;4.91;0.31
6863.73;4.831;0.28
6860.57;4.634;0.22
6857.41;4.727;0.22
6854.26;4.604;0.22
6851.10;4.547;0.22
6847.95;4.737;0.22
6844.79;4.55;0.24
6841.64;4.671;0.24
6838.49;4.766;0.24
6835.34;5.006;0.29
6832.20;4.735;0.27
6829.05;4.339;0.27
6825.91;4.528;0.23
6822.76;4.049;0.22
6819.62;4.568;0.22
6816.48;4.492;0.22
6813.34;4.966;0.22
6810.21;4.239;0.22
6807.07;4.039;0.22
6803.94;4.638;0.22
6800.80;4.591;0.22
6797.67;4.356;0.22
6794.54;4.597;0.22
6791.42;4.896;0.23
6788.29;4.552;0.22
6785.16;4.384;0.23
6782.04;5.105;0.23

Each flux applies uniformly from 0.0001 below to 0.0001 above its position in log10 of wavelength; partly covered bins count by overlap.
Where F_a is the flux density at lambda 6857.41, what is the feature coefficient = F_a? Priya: 4.727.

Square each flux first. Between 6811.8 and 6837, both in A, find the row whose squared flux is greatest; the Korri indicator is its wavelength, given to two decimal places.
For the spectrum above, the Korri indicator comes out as 6835.34 A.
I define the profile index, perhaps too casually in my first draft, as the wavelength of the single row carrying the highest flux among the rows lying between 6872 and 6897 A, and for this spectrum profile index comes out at 6879.55 A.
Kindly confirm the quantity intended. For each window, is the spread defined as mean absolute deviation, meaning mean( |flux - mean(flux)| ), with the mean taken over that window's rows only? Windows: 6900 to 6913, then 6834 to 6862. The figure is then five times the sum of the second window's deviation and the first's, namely 0.9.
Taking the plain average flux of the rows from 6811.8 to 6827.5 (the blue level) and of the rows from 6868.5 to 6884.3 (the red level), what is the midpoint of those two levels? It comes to 4.61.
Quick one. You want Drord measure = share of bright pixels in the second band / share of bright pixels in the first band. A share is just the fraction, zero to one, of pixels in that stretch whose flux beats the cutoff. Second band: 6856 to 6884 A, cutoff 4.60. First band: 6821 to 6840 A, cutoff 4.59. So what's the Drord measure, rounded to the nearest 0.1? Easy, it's 1.3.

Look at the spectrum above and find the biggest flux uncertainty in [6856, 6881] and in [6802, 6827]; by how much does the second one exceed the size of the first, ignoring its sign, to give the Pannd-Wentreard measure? -0.09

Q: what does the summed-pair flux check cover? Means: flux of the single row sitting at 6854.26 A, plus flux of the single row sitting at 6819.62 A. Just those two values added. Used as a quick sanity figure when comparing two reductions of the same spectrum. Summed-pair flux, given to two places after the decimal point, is 9.17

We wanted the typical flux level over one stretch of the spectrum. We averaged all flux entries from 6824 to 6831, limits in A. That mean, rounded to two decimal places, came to 4.43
